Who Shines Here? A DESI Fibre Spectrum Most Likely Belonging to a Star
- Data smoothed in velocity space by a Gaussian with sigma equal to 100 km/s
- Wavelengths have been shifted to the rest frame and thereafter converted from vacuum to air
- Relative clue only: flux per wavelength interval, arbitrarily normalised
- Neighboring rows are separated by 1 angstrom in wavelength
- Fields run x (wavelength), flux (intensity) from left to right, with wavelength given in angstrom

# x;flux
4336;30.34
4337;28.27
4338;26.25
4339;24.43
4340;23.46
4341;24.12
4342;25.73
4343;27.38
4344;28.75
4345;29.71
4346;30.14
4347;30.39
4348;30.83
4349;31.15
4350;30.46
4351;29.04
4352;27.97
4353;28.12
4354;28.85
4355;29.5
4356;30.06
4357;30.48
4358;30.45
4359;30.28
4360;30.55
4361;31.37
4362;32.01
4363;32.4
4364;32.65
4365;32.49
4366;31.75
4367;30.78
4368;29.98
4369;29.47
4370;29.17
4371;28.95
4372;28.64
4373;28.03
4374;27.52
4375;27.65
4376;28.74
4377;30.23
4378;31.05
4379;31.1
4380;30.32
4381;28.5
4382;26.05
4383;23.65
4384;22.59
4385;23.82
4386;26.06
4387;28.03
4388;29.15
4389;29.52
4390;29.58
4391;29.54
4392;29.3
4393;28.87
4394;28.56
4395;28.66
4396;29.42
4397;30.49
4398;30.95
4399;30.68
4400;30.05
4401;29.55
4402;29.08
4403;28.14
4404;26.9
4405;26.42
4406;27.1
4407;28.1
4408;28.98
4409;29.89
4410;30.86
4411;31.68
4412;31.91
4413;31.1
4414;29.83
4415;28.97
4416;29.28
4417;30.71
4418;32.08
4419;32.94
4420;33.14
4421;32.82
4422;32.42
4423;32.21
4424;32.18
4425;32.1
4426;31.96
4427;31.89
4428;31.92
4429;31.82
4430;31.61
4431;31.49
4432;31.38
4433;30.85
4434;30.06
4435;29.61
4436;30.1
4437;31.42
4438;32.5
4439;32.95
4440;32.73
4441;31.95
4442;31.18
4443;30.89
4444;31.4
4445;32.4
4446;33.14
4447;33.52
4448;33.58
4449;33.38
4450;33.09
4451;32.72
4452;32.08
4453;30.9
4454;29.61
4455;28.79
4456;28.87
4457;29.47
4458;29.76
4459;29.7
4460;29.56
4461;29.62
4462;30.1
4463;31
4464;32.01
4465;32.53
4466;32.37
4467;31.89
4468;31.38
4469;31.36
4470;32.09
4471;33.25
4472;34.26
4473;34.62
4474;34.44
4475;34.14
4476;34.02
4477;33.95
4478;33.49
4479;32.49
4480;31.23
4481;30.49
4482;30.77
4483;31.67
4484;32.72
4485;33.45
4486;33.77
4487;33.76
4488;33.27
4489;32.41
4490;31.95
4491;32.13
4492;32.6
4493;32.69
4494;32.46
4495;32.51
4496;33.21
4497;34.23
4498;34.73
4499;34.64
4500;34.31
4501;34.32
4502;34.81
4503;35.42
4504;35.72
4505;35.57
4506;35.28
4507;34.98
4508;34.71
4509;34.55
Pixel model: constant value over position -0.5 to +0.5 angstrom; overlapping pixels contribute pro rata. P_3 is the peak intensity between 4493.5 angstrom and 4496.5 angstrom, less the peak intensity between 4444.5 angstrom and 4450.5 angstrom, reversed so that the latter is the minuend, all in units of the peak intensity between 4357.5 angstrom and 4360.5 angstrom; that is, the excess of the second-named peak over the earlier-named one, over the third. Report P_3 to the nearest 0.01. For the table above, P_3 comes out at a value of 0.01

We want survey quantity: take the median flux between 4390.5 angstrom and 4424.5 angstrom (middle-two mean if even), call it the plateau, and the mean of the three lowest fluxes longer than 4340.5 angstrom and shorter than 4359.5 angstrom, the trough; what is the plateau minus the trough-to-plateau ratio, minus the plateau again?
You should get -0.862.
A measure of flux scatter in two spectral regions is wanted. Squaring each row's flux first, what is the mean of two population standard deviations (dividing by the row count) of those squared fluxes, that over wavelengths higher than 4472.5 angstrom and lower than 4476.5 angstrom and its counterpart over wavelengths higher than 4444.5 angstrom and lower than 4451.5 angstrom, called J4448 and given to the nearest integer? 21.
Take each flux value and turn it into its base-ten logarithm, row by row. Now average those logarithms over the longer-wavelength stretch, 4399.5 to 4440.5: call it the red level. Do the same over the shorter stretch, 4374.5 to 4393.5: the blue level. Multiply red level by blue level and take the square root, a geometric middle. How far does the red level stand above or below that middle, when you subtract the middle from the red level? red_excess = 0.020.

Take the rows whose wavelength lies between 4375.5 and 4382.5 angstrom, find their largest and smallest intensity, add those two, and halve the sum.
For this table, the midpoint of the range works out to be 28.6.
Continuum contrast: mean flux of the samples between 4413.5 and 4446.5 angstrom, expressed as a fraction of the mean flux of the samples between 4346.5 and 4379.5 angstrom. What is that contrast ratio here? 1.05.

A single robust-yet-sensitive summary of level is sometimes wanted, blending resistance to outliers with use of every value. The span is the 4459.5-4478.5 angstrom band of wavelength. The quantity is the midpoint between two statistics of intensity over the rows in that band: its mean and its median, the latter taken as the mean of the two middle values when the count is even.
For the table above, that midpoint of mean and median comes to 32.4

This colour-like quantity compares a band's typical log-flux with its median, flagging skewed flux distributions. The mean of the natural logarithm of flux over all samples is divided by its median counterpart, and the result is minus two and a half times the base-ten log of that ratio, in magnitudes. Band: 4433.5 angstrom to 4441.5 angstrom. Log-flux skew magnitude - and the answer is 0.0029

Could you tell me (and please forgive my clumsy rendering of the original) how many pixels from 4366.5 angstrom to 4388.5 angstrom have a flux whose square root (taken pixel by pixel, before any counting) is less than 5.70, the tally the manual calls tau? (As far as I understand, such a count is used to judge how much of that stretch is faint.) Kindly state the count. 22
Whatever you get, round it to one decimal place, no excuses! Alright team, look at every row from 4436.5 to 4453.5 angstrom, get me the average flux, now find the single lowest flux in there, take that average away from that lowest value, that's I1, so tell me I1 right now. -1.5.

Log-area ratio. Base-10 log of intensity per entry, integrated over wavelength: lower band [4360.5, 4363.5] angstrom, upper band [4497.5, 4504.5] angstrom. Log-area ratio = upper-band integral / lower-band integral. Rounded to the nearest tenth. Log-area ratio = 2.4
